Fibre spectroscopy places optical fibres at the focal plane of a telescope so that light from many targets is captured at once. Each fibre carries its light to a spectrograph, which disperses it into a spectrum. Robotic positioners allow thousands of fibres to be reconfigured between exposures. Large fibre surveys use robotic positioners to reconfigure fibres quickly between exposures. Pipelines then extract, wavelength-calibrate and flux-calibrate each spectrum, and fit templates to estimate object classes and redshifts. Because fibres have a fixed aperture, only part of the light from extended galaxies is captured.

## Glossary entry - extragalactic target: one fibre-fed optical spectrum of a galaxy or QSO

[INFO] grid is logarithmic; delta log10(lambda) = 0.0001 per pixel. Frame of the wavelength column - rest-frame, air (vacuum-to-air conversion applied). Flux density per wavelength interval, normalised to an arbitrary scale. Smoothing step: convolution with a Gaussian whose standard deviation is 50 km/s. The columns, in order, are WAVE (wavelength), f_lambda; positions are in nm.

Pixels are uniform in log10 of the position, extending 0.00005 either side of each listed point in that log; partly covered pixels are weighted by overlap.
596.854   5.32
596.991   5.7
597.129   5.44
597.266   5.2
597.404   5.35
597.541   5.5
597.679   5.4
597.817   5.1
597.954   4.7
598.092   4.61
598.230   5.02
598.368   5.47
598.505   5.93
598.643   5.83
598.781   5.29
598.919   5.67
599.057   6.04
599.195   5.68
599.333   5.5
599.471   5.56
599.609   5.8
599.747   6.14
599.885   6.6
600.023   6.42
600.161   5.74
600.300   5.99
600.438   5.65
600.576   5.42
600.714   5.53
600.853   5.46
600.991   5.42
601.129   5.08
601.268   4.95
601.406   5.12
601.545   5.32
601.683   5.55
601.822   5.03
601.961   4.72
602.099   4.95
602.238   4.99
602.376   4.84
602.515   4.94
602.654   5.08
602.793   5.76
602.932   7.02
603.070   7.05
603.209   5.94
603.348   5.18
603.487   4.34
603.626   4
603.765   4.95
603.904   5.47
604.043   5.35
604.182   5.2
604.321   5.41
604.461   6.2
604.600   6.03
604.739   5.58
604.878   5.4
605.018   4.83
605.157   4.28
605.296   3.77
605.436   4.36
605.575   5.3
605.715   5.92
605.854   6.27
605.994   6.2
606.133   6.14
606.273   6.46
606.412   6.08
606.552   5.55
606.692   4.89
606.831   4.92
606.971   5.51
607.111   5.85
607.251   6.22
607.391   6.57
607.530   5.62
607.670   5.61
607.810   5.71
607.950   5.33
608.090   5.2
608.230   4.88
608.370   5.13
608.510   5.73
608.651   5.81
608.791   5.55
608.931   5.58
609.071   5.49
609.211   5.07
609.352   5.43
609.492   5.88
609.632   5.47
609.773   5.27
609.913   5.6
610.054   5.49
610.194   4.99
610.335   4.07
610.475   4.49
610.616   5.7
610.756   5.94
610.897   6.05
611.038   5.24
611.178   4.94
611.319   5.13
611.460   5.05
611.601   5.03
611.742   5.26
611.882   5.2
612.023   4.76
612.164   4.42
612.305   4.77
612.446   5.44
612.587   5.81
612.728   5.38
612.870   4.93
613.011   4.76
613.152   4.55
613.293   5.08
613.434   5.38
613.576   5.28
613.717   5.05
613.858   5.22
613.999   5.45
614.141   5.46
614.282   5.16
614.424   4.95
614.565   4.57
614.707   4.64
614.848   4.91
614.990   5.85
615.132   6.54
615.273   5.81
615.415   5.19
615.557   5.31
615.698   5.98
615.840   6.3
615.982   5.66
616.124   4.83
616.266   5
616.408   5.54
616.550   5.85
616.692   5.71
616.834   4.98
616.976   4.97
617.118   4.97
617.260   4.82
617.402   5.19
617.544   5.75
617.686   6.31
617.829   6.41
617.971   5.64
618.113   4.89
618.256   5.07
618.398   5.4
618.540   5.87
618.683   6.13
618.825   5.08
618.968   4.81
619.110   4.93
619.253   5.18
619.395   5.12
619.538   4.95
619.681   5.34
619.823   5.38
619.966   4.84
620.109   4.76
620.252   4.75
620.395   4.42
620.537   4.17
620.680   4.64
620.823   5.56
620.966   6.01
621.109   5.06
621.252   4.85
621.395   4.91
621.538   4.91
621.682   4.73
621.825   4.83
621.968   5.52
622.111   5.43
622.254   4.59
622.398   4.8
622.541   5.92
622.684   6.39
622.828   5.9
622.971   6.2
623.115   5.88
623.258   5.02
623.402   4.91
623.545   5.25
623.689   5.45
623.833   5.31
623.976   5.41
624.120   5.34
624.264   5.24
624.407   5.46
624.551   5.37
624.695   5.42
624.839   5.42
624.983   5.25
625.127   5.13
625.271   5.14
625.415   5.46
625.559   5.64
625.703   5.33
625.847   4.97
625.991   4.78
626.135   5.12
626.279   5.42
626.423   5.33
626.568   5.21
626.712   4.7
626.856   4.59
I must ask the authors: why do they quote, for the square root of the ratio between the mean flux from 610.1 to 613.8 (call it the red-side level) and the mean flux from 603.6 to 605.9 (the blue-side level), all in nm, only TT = 0.99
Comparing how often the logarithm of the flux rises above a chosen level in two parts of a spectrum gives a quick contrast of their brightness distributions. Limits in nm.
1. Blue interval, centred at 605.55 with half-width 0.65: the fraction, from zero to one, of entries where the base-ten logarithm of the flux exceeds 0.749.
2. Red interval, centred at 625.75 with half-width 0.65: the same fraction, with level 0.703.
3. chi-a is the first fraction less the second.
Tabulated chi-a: -0.33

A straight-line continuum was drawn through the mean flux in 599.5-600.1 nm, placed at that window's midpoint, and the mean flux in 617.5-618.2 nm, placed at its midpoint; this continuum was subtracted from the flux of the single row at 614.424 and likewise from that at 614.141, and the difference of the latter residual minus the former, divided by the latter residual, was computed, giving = -1.2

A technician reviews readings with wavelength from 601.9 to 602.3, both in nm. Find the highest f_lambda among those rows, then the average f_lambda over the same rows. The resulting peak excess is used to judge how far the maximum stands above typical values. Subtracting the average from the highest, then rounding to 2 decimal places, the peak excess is 0.10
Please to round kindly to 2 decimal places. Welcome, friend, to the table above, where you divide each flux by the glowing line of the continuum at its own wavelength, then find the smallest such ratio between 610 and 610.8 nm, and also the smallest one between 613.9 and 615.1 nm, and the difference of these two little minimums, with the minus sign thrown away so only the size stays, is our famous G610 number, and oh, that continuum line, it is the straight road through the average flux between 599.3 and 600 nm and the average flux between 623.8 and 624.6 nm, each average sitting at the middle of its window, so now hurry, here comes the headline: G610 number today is 0.10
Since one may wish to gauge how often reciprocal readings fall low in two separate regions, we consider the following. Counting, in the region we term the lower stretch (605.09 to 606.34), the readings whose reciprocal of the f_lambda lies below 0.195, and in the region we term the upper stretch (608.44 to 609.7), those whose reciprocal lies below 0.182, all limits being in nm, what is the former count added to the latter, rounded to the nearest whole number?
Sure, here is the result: 11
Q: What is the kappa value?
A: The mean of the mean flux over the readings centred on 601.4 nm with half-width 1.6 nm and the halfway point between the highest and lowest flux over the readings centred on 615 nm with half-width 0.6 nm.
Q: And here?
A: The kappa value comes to 5.51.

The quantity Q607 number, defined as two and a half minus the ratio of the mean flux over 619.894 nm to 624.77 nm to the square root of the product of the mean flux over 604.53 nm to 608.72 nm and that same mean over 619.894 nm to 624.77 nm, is 1.527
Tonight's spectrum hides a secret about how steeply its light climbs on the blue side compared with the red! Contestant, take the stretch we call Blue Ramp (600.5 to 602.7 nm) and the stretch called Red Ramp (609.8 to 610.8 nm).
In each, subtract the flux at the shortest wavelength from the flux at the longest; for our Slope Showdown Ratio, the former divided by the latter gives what -1.0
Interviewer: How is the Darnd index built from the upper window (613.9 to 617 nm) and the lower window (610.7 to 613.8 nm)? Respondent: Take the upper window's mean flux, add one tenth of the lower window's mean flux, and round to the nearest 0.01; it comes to 5.91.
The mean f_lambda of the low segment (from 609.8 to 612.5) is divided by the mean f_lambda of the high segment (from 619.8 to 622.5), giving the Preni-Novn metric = 1.036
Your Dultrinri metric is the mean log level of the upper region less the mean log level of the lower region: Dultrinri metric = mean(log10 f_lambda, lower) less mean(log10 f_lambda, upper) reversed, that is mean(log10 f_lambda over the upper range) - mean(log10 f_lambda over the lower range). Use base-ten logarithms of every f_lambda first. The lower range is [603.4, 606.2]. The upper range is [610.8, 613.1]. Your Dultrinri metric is -0.006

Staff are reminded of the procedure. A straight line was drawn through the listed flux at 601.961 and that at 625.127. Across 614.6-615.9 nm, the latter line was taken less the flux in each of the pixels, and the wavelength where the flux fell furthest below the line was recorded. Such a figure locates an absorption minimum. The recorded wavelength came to 614.707 nm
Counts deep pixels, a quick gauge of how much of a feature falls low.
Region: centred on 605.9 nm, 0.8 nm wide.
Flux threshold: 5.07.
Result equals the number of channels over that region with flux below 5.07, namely 0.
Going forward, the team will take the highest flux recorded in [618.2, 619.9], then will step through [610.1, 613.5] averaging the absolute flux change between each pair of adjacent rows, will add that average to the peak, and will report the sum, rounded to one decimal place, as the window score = 6.5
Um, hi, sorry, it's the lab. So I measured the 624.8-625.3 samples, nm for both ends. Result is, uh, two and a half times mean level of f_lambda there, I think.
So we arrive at 13.1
